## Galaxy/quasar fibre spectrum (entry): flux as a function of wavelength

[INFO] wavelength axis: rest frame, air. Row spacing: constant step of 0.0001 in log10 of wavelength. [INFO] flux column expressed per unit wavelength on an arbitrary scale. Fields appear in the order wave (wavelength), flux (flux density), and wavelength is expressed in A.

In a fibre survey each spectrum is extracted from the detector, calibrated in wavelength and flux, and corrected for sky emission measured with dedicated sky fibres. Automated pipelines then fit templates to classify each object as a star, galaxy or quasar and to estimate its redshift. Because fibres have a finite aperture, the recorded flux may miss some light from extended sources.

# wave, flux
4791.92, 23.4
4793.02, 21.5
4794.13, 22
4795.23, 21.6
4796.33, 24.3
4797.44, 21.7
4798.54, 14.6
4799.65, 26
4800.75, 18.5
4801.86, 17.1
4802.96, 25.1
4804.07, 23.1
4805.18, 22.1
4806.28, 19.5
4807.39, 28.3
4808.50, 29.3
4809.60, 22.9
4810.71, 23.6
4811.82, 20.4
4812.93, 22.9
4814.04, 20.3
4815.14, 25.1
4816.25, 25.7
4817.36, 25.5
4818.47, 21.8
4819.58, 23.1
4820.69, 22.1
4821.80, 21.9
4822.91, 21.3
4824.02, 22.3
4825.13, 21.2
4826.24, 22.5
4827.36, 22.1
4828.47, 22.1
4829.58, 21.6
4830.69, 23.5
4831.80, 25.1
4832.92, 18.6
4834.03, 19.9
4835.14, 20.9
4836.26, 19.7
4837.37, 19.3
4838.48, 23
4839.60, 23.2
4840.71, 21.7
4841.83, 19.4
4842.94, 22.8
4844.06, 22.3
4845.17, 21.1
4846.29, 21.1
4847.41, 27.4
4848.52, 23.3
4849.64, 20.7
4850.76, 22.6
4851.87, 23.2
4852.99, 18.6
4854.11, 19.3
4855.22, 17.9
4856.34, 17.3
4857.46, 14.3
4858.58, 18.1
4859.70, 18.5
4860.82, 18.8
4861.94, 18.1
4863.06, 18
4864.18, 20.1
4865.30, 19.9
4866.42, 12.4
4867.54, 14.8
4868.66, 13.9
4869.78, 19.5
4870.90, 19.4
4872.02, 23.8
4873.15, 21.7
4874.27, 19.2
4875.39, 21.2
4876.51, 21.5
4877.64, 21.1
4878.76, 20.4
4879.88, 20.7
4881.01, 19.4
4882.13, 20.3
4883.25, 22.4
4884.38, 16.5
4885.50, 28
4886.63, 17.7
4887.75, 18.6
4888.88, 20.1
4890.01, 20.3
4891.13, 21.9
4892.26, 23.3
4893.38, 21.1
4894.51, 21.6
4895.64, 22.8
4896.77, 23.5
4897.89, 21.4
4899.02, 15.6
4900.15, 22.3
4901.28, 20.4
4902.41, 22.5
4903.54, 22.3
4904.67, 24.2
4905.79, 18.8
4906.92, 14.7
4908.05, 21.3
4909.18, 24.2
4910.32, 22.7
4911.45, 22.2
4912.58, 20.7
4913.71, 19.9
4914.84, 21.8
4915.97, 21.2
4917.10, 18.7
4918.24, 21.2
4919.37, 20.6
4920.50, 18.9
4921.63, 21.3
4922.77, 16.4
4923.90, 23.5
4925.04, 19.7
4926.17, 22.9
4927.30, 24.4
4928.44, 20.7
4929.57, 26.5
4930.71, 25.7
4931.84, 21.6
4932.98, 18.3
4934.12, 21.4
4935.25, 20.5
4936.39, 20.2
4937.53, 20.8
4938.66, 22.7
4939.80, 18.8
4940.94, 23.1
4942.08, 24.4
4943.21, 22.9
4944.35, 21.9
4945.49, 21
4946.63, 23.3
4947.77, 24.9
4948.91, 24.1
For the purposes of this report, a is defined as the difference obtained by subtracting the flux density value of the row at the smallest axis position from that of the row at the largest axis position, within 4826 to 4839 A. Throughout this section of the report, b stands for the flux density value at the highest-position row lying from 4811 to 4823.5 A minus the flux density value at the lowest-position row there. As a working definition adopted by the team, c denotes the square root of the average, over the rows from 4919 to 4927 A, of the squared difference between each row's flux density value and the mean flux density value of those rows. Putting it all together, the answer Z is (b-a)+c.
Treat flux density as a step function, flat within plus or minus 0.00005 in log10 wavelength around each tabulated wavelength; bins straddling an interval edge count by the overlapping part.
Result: 2.6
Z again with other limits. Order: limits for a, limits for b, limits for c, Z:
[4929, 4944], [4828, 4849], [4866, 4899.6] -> 7.9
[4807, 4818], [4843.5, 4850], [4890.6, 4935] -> 3.6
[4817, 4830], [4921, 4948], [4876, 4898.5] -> 9.8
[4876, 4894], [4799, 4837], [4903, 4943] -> -3.5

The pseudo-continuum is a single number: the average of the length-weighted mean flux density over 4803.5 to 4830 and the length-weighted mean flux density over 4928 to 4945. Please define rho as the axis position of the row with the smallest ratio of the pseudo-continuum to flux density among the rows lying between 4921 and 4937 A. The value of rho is 4929.57 A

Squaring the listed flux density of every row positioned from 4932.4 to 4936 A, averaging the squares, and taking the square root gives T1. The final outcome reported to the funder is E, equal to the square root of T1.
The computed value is 4.48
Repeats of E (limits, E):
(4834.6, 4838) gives 4.47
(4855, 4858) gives 4.07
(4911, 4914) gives 4.58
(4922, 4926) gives 4.48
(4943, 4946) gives 4.68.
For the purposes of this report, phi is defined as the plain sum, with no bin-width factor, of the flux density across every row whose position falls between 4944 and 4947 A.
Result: 66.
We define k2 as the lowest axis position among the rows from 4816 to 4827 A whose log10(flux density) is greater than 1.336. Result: 4816.25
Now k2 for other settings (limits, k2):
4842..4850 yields 4842.94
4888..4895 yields 4891.13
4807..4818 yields 4807.39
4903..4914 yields 4903.54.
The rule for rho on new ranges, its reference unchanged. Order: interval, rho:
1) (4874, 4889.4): 4885.50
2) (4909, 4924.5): 4909.18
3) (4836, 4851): 4847.41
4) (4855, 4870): 4864.18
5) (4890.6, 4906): 4904.67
